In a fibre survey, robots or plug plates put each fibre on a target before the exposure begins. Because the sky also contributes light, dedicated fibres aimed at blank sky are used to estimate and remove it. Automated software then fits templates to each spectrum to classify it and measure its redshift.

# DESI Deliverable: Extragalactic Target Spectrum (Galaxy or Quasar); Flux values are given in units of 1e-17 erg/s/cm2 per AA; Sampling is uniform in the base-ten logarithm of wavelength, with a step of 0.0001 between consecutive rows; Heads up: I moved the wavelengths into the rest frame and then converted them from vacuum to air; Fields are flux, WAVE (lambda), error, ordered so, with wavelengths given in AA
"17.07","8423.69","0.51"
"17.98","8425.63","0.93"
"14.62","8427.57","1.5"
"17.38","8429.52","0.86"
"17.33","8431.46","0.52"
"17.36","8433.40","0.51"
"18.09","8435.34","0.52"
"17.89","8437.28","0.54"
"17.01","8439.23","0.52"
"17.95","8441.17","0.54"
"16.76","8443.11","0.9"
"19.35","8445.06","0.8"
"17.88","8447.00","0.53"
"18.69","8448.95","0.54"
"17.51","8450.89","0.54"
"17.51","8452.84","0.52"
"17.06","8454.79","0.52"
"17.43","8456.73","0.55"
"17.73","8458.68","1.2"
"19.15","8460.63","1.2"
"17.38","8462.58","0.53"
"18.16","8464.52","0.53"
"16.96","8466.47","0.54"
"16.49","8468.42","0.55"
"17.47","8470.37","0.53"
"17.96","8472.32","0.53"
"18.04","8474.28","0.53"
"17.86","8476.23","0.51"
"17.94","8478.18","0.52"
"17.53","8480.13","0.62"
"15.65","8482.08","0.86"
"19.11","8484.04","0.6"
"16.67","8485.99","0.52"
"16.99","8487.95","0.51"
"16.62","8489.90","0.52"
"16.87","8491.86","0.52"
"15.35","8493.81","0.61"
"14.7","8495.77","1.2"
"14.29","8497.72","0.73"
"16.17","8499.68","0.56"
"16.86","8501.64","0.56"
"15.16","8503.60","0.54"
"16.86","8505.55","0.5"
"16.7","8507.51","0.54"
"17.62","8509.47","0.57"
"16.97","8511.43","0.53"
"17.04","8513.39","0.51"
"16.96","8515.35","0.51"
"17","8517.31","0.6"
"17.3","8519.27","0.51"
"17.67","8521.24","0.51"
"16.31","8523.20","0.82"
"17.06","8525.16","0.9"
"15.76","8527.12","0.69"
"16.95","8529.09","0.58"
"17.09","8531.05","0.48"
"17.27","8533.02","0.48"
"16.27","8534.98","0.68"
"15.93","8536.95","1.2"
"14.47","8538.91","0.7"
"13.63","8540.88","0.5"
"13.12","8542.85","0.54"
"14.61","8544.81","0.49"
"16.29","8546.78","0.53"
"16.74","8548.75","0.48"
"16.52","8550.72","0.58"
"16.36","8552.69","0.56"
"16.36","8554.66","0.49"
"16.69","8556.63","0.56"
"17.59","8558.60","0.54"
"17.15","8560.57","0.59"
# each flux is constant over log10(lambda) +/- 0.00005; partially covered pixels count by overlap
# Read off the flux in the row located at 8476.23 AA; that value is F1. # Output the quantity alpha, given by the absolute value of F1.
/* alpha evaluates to 17.9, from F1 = 17.86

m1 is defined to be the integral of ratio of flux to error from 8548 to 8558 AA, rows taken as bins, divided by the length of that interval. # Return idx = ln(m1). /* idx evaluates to 3.44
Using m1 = 31.1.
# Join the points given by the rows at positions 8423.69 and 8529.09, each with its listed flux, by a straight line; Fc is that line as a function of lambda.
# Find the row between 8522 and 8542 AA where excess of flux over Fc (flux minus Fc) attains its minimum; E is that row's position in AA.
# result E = 8540.88 AA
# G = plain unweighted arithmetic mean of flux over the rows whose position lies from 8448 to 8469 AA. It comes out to 17.6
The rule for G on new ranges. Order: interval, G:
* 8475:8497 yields 16.8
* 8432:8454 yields 17.8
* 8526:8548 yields 15.6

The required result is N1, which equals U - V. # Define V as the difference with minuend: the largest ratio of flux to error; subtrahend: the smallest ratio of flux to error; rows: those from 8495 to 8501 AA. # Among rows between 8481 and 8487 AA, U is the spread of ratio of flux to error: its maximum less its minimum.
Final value -3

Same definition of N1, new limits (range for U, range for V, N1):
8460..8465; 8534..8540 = 8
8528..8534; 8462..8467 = 4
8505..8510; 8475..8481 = -4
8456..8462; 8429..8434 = 3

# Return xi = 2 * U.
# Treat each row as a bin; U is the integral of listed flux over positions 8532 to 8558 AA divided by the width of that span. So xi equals 31.5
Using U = 15.7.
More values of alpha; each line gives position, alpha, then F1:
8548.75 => 16.7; 16.74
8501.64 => 16.9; 16.86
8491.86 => 16.9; 16.87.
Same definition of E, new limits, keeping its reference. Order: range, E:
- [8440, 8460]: 8443.11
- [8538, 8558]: 8542.85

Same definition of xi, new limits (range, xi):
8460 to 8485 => 35.3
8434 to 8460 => 35.5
